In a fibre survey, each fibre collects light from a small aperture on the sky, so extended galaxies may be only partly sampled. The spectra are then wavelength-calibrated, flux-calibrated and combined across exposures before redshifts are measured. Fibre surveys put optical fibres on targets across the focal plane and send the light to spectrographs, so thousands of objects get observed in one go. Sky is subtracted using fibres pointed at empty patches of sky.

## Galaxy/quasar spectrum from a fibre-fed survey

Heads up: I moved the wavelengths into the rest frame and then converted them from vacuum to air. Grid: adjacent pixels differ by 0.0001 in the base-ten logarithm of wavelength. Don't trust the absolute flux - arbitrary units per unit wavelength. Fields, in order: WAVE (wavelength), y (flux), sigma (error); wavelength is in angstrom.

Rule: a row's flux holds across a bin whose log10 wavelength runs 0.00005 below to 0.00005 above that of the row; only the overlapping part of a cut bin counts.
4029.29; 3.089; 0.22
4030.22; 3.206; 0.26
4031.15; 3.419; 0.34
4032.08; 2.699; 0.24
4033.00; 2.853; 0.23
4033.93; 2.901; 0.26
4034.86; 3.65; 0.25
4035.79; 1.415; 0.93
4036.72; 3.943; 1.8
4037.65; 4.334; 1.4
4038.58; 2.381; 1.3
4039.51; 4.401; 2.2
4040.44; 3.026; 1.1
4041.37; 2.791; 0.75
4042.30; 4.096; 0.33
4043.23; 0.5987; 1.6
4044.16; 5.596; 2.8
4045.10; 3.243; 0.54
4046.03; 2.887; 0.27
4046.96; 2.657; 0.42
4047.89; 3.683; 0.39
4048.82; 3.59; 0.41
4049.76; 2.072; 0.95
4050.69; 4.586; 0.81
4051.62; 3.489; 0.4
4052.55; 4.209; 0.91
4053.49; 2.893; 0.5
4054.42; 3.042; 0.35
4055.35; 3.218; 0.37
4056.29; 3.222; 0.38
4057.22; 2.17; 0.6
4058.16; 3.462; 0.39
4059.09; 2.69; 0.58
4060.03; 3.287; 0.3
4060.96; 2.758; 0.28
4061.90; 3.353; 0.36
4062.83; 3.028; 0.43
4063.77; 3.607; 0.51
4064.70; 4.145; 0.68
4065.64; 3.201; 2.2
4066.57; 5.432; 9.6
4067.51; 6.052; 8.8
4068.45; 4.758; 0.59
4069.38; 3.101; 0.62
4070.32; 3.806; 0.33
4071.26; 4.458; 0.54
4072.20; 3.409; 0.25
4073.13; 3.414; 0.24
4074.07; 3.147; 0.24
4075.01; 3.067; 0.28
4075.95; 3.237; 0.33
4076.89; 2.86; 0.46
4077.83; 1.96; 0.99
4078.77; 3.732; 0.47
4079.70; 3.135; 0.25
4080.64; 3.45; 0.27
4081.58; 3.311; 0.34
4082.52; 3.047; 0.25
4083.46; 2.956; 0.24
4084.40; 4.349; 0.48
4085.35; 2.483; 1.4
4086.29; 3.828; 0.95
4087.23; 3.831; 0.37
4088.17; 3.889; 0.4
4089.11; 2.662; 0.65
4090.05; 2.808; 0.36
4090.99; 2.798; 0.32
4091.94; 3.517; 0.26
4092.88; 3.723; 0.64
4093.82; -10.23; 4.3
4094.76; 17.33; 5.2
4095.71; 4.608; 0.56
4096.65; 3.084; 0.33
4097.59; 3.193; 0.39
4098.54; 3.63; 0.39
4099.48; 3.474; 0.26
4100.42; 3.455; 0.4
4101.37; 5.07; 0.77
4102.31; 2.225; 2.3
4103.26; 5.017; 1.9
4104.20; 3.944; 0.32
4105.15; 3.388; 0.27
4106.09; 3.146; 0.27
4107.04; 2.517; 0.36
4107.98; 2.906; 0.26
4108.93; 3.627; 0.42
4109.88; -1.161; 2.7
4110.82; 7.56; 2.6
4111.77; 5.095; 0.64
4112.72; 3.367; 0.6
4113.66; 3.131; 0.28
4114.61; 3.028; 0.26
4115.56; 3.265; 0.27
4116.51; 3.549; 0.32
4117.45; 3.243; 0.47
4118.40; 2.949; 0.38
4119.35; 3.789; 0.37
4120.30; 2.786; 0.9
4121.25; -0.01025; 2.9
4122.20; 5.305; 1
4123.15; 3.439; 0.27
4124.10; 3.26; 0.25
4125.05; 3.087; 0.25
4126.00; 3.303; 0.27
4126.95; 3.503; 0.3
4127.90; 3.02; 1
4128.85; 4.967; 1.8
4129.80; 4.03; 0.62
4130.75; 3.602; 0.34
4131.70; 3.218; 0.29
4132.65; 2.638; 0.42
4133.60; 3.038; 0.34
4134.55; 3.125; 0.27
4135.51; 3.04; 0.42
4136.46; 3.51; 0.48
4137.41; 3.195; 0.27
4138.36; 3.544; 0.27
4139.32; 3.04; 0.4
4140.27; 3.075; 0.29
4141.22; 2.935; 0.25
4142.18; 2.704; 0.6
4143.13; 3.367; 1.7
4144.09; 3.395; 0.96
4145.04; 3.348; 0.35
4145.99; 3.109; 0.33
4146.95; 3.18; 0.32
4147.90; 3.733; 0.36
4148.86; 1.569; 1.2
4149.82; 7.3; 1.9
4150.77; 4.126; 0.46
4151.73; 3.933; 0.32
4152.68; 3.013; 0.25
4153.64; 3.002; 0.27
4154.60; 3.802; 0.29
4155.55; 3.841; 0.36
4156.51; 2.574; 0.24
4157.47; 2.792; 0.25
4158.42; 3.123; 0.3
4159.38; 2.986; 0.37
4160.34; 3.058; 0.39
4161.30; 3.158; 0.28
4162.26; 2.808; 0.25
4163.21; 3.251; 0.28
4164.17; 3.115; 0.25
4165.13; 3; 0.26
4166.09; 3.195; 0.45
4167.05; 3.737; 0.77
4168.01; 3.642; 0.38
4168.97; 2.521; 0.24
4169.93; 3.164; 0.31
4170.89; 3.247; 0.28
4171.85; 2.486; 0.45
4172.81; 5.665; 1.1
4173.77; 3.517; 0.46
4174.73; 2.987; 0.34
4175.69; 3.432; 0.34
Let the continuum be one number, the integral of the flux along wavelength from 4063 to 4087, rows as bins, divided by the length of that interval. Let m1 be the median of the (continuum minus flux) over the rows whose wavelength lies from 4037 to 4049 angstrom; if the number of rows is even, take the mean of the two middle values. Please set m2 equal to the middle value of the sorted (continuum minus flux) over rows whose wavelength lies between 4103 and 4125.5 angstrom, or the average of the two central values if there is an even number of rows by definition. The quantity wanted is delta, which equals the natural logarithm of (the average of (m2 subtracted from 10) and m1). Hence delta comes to 1.61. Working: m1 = 0.35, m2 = 0.33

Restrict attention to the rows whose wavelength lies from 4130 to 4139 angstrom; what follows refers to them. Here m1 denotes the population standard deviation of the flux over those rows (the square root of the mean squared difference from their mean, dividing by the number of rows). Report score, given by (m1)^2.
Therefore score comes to 0.1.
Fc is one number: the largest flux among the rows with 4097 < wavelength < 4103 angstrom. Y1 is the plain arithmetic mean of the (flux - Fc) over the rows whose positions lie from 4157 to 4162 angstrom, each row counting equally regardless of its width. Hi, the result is -2.0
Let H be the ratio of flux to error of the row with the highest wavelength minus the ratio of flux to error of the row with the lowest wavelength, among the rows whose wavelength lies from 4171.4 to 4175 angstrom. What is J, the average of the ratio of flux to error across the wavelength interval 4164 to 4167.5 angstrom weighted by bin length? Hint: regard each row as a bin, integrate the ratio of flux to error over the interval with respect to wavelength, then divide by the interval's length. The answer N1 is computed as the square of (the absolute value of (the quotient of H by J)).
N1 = 0.1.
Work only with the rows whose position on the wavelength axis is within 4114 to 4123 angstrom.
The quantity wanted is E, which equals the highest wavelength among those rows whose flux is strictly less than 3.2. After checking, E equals 4121.25 angstrom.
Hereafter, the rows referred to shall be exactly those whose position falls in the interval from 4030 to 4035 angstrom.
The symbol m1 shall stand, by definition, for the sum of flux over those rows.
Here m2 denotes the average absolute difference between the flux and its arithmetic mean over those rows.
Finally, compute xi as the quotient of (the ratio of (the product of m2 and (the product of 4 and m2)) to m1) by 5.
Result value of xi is 0.004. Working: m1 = 19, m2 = 0.30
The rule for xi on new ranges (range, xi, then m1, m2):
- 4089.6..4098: 0.307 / 31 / 3.44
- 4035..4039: 0.083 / 12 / 1.12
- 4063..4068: 0.036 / 22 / 1.00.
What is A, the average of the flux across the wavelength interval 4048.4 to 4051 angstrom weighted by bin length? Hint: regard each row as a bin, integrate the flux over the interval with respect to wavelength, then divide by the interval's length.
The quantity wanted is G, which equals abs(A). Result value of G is 3.3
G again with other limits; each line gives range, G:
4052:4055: 3.4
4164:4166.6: 3.1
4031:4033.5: 2.9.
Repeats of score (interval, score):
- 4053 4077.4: 0.7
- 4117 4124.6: 1.9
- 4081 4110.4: 13.4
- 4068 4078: 0.5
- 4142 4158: 1.3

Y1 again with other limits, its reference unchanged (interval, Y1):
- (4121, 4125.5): -2.1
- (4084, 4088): -1.4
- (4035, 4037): -2.4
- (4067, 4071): -0.6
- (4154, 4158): -1.8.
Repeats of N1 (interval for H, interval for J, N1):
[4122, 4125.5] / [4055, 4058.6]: 0.9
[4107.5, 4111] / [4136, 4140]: 0.7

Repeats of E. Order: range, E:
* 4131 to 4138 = 4137.41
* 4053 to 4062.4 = 4060.96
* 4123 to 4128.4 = 4127.90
